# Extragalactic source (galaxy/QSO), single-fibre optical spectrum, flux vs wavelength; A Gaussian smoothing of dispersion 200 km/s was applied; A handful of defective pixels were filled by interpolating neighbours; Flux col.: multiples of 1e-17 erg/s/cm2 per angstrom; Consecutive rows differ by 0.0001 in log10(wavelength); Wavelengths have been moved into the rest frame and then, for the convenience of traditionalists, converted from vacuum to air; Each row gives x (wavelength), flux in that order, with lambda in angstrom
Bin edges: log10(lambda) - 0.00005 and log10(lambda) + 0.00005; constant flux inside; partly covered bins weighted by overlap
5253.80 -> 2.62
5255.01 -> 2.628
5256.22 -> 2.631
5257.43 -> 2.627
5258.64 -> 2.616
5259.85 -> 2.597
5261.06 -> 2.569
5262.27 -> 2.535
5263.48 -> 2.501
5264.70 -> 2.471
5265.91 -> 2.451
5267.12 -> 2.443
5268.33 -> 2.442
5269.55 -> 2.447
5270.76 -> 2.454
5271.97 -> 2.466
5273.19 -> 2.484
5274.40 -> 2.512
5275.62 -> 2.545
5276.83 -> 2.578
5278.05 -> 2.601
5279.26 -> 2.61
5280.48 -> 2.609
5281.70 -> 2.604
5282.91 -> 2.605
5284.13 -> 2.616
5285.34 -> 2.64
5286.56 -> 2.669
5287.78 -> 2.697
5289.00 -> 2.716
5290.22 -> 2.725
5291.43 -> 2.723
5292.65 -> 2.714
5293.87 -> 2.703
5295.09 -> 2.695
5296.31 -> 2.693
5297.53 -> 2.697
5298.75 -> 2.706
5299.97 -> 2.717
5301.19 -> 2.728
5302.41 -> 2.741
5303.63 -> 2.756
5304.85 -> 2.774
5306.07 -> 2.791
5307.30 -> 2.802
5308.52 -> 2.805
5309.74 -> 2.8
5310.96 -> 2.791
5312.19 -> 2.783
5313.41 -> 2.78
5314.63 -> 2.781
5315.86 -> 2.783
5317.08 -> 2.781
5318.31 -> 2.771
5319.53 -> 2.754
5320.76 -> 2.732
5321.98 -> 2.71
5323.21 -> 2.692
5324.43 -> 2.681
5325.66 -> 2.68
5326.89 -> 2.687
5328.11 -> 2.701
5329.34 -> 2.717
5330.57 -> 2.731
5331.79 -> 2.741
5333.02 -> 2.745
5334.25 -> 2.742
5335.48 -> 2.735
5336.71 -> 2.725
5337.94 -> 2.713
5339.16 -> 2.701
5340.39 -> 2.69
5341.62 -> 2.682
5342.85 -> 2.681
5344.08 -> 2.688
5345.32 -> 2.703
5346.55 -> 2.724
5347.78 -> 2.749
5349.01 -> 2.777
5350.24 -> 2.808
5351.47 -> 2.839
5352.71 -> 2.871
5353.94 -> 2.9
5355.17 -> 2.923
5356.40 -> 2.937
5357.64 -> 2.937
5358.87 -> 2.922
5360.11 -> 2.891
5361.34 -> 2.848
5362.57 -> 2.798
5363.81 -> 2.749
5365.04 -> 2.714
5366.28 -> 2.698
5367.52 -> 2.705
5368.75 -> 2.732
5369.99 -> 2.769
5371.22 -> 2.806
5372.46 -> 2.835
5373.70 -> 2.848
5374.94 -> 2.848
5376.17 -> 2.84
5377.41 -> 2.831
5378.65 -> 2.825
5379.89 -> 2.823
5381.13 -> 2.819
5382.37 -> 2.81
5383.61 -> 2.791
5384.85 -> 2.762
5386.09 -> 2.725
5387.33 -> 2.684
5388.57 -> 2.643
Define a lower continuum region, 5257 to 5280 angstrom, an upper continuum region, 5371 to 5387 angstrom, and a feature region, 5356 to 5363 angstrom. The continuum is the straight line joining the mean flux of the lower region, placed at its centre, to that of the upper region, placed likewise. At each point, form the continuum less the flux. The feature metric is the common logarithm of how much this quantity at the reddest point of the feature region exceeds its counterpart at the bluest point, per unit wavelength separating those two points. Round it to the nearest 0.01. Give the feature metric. -1.60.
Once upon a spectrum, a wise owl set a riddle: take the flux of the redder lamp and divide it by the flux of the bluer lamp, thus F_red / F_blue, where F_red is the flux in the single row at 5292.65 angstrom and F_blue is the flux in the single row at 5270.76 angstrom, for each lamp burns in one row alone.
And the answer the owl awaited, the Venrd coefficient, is 1.11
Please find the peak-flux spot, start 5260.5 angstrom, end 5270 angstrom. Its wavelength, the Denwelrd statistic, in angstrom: 5261.06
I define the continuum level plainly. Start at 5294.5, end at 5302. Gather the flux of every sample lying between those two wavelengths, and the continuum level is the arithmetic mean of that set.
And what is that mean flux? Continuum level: 2.71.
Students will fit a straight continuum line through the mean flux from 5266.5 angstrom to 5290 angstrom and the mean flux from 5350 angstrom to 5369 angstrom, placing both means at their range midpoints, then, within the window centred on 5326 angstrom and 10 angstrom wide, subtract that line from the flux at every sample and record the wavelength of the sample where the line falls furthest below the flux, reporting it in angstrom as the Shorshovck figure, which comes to 5321.98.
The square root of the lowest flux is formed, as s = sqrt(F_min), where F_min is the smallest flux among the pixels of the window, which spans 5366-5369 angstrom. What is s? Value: 1.643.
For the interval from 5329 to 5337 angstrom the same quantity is 1.648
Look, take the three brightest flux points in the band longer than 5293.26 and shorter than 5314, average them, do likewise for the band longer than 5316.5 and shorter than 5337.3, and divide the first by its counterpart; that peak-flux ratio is 1.01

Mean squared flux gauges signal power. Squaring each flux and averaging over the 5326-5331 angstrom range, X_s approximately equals 7.3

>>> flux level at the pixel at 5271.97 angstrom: 2.466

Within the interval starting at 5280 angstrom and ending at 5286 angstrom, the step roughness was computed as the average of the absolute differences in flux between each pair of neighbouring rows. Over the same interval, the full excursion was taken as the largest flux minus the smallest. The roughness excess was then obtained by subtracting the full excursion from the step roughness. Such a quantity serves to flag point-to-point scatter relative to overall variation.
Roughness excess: -0.026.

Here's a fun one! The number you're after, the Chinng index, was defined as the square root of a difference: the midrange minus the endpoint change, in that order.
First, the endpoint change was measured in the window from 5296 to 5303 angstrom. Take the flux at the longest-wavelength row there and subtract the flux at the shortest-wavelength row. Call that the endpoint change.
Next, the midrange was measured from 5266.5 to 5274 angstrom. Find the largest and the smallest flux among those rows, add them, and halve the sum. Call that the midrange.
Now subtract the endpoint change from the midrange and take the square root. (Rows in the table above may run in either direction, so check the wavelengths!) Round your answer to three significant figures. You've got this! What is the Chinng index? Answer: 1.55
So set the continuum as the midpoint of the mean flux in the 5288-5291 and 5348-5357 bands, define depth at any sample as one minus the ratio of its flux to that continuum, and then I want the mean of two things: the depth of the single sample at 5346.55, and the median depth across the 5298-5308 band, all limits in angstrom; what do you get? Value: 0.020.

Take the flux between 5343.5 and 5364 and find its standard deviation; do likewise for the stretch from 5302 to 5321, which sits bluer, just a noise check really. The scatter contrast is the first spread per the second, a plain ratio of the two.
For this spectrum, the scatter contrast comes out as 4.0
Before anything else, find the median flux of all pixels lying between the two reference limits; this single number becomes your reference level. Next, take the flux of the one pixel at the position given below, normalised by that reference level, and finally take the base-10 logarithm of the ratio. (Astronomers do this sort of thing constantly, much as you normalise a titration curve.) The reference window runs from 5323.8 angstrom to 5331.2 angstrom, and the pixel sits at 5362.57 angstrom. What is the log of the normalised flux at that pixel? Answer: 0.016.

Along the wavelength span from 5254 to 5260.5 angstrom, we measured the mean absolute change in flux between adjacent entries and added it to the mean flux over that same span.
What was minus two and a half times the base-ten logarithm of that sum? -1.05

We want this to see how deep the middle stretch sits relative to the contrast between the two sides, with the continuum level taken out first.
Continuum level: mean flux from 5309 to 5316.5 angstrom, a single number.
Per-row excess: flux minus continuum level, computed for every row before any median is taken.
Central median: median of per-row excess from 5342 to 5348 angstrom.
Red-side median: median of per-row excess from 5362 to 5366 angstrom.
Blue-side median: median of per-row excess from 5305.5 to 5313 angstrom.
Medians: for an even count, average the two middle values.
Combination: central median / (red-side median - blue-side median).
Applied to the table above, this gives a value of 1.8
